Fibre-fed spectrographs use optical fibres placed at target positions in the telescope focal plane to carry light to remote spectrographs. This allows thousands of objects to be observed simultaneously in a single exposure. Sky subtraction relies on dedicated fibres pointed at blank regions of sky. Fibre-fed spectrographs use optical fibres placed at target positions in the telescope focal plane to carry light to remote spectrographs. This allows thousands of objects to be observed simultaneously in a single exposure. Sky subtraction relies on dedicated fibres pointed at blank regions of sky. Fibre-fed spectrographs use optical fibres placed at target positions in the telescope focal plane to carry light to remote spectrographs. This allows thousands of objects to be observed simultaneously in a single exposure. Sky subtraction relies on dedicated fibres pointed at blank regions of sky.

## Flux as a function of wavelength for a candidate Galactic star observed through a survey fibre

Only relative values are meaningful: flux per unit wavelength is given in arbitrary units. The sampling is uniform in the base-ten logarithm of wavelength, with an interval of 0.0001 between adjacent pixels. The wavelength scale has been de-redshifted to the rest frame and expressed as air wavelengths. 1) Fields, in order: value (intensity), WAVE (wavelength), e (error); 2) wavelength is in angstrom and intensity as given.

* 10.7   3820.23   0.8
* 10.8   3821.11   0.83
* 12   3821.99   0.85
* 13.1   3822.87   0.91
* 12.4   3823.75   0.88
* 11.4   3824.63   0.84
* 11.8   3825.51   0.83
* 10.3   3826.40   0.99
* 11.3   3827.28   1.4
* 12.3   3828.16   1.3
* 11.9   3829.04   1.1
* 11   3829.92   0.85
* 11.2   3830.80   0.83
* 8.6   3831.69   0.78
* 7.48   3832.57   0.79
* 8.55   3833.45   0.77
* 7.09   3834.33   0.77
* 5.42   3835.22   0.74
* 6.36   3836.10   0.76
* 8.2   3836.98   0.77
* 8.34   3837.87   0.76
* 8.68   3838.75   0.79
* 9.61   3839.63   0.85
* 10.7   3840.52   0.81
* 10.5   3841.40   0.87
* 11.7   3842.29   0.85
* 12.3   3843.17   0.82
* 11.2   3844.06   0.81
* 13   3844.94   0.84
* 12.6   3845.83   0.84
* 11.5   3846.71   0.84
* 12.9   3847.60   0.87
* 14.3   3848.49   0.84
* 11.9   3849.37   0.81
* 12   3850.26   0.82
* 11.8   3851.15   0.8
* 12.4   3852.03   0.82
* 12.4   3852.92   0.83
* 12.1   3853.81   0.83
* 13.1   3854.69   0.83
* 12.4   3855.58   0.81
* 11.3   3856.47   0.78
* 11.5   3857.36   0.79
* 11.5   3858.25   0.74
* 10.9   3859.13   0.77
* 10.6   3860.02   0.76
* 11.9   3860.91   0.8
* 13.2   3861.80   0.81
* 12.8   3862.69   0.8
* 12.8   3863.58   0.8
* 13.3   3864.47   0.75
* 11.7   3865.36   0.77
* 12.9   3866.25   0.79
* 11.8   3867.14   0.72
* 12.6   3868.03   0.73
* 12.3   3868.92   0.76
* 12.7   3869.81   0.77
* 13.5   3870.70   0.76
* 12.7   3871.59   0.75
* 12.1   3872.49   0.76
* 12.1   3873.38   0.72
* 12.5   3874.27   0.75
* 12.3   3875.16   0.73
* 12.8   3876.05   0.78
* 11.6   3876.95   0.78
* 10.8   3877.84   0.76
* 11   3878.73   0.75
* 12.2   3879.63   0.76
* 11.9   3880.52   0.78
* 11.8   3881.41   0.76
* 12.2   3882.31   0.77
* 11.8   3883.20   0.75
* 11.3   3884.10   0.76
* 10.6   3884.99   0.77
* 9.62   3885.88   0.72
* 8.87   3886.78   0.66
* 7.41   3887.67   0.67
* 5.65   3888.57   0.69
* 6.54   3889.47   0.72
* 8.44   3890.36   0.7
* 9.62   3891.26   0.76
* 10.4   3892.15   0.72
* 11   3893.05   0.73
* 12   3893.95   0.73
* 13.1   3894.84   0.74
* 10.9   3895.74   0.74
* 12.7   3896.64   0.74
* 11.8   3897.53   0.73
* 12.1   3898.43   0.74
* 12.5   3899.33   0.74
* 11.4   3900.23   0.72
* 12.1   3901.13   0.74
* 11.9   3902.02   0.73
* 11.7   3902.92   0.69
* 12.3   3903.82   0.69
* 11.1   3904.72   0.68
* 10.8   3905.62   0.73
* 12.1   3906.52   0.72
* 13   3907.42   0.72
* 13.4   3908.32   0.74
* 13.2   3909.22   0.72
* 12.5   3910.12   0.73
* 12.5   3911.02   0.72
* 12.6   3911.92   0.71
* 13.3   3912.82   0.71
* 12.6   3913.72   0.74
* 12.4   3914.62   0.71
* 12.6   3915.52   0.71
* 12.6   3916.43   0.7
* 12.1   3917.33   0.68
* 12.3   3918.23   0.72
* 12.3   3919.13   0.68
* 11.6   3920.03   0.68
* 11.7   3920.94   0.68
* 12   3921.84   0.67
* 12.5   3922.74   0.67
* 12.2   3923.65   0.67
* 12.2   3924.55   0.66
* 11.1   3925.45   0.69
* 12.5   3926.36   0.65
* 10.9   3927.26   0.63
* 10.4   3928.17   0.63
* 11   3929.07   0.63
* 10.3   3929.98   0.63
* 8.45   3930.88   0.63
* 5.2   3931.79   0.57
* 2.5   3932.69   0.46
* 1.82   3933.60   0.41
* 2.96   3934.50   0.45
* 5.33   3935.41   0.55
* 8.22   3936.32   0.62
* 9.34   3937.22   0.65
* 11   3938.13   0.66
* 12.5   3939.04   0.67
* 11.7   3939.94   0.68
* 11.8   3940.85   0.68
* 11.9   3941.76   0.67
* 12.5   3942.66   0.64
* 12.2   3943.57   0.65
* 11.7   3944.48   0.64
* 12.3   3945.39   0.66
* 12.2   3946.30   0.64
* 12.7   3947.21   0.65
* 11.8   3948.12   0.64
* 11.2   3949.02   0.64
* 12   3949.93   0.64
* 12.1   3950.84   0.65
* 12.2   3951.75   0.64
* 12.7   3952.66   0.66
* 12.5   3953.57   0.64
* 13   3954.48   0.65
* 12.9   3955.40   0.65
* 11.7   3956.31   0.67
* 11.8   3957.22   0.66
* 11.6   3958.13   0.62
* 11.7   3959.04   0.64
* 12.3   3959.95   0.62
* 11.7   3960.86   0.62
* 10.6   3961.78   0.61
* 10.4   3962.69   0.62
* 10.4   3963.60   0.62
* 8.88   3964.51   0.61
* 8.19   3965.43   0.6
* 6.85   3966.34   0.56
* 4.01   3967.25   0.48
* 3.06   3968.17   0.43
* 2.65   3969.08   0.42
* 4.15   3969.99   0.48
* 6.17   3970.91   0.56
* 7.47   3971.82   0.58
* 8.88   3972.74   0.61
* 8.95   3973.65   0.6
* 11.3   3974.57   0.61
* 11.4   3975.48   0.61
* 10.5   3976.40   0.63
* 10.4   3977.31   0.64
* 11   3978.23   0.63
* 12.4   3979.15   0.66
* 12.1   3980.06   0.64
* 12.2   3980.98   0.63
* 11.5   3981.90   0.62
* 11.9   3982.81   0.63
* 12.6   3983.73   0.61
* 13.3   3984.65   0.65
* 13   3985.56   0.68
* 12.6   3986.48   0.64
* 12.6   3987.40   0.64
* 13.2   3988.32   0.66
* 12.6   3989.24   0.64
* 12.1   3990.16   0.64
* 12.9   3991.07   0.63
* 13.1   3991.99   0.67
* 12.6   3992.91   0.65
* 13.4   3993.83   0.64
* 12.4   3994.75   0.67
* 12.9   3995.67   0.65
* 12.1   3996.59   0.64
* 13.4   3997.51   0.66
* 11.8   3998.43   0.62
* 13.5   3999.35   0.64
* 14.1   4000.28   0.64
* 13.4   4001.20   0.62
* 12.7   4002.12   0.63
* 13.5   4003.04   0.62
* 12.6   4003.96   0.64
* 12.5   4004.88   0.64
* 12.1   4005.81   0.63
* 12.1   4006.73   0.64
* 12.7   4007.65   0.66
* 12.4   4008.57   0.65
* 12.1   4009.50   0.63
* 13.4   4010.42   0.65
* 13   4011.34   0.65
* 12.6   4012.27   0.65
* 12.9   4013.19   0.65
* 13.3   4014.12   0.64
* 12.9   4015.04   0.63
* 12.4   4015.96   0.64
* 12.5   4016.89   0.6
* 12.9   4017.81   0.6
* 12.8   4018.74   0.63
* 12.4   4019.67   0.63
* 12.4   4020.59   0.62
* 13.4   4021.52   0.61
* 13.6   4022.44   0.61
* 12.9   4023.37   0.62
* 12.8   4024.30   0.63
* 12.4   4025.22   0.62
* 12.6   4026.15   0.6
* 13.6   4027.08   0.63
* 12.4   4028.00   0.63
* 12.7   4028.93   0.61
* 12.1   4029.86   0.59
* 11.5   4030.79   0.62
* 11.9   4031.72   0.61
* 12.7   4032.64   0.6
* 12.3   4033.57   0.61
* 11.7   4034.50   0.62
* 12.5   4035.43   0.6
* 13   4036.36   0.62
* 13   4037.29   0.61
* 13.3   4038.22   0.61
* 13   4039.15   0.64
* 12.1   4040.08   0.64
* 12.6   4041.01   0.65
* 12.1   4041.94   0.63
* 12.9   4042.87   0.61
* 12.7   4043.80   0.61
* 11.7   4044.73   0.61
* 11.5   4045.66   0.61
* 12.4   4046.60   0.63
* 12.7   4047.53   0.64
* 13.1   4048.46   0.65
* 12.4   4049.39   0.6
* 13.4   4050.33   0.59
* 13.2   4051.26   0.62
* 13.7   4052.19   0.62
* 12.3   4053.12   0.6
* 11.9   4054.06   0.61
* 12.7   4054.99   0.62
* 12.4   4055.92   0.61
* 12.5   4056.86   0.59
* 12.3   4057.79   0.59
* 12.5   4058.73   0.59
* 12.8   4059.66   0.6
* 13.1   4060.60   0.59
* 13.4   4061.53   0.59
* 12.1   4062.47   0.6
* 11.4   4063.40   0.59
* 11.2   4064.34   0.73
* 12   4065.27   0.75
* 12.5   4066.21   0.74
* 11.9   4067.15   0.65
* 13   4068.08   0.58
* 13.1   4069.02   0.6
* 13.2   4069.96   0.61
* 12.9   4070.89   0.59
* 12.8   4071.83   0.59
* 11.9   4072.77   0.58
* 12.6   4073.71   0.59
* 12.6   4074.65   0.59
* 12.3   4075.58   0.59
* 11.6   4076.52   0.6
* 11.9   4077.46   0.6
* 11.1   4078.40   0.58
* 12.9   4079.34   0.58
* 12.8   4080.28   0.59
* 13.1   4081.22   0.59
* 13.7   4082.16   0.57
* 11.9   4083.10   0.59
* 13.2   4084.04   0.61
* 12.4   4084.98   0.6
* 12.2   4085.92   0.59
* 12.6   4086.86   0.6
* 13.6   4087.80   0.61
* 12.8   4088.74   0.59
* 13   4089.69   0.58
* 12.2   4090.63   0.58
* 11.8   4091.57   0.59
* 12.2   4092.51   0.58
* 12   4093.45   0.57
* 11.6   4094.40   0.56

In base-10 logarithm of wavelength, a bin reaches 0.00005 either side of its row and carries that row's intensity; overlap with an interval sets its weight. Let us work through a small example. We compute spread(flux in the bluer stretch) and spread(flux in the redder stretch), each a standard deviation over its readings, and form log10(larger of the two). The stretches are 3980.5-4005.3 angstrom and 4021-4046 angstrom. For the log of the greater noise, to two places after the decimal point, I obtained -0.22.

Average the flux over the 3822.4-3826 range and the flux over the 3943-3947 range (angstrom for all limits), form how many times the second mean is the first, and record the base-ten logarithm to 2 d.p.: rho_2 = 0.00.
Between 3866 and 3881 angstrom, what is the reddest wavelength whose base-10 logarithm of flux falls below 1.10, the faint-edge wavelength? 3880.52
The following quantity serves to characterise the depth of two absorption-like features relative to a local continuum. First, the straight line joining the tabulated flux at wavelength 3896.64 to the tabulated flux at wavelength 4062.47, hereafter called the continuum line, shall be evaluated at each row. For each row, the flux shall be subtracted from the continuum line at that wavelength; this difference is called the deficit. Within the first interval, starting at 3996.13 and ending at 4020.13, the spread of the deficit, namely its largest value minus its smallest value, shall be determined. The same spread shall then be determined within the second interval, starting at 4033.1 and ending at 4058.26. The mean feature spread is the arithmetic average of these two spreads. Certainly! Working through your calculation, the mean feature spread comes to 2.3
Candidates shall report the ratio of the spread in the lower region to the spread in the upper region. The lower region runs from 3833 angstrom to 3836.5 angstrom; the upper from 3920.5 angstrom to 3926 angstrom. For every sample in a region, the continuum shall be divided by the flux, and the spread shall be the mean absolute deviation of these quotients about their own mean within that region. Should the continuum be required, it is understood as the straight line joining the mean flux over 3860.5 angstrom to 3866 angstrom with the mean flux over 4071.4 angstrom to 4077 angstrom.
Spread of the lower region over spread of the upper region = 8.0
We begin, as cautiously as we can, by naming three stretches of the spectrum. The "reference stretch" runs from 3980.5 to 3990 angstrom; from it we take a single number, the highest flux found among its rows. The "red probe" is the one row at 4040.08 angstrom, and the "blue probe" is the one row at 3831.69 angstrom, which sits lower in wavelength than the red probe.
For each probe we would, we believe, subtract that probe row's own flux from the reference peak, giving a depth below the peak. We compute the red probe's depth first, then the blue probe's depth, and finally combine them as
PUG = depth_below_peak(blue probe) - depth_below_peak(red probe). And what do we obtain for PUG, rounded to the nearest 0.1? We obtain 3.5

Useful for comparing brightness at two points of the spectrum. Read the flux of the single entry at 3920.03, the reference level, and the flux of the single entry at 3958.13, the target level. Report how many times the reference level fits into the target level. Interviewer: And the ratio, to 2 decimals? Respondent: 1.00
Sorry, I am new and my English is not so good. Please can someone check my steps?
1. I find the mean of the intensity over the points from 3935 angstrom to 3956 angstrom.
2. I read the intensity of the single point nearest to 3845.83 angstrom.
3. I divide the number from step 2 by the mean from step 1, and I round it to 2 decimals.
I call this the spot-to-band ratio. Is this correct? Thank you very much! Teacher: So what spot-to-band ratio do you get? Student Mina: 1.09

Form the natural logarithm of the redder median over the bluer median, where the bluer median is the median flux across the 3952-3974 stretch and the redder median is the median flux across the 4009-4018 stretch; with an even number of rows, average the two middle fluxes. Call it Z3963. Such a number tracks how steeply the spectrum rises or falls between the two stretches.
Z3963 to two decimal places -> 0.22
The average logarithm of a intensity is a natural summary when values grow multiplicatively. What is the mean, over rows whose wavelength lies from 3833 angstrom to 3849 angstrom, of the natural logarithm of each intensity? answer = 2.29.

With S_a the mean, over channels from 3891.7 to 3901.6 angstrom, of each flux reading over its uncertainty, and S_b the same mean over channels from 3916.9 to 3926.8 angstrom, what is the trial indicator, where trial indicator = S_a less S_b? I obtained -1.7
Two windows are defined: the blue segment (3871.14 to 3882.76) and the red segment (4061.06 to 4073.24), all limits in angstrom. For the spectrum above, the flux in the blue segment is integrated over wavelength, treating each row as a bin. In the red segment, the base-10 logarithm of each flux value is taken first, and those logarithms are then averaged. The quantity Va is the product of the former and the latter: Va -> 152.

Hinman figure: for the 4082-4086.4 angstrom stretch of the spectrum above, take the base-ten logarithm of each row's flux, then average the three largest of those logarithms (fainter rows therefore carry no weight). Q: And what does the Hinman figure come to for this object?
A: 1.12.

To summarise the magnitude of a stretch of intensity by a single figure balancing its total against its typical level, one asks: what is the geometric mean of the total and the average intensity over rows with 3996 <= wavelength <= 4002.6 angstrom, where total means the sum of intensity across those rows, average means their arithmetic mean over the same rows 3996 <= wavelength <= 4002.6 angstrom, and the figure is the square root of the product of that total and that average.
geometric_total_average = 34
